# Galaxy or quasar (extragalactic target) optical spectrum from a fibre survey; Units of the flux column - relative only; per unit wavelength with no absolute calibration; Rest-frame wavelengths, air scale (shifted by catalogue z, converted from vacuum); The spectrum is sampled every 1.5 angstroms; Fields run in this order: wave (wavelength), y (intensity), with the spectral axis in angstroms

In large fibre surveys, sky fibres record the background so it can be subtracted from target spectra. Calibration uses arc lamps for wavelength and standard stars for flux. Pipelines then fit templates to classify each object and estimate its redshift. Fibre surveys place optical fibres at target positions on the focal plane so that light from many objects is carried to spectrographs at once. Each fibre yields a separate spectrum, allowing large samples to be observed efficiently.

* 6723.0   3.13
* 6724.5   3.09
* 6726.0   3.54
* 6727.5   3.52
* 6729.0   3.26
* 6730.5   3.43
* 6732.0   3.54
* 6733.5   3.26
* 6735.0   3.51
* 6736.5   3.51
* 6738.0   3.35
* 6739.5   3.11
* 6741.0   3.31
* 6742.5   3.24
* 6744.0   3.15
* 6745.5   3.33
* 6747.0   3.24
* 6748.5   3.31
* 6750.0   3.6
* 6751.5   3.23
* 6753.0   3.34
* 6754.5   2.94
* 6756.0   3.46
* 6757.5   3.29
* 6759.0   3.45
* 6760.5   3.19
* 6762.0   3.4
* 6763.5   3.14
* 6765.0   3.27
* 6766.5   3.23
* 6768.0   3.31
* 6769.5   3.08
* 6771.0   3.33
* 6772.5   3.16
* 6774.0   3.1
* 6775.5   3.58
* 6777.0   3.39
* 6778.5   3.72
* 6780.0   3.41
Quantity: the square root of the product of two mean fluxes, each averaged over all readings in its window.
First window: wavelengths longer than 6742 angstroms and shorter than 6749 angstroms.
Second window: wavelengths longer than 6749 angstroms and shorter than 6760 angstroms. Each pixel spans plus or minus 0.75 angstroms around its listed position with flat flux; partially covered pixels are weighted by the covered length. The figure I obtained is 3.29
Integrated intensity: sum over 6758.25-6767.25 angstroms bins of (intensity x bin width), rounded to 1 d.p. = 29.5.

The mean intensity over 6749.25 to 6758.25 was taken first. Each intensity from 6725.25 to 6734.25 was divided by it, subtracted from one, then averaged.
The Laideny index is -0.035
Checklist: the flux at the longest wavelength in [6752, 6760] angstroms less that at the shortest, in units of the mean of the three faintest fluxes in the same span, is 0.034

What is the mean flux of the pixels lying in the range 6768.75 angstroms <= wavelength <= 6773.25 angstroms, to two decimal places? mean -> 3.19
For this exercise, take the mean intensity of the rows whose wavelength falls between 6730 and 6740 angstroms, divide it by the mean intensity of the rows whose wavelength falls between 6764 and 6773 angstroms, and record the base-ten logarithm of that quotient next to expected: 0.021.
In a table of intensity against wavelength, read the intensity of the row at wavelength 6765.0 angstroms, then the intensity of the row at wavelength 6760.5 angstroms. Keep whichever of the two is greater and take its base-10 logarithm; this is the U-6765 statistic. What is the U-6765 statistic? 0.515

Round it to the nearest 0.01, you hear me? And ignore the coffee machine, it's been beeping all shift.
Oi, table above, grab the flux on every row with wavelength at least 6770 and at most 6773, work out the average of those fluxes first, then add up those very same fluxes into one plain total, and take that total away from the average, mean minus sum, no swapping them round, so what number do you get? -3.25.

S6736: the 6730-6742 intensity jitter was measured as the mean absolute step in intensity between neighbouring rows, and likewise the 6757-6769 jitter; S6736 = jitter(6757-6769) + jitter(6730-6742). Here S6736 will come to 0.340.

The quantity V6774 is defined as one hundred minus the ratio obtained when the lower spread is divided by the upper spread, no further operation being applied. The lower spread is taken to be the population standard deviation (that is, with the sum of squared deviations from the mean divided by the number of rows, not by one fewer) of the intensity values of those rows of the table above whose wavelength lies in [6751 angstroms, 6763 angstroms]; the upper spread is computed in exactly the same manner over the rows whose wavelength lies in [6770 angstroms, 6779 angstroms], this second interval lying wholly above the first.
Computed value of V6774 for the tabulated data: 99.3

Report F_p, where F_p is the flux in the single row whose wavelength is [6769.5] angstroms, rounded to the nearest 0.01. 3.08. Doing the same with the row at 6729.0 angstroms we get 3.26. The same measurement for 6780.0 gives 3.41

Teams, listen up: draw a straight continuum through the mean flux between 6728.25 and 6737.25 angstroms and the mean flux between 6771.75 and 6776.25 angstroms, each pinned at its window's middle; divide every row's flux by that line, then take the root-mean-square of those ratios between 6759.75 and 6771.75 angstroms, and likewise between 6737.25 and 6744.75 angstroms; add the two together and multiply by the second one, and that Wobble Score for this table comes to 1.84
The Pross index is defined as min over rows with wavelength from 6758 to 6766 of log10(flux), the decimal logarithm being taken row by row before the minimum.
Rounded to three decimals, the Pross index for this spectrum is 0.497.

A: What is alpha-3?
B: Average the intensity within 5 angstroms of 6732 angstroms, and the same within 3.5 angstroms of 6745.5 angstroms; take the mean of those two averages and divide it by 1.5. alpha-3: 2.23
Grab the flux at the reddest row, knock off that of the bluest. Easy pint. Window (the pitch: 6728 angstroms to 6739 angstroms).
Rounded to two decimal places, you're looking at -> 0.09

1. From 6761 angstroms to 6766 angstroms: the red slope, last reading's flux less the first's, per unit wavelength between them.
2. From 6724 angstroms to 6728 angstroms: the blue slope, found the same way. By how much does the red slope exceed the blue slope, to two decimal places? -0.19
